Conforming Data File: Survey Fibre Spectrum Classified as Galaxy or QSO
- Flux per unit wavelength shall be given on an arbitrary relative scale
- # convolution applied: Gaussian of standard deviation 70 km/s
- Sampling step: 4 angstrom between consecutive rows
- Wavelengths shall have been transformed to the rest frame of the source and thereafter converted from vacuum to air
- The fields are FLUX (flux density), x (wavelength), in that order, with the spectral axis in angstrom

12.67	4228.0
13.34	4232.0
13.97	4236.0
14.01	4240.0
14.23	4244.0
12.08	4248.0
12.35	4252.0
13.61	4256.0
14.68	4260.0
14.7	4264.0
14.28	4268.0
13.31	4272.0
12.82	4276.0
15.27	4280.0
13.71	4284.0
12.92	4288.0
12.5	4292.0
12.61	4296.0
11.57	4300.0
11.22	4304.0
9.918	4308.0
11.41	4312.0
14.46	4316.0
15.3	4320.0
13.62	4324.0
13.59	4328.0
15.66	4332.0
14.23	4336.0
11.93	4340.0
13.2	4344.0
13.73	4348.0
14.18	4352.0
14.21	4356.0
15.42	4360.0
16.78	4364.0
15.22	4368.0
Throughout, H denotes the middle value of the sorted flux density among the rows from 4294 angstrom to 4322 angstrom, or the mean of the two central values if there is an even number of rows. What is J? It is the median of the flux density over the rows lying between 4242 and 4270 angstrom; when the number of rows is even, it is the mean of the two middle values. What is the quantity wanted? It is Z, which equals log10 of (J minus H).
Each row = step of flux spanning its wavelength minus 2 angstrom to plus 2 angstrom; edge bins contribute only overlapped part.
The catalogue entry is 0.42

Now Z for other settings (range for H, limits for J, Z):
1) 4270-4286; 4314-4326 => -0.02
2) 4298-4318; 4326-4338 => 0.45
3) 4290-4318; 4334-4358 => 0.38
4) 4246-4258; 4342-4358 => 0.21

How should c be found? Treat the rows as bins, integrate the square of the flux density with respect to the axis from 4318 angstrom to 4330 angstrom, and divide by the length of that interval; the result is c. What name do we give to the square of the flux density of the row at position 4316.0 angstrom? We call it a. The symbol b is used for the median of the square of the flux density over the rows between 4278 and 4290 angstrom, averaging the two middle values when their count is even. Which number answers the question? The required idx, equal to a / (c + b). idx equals 0.537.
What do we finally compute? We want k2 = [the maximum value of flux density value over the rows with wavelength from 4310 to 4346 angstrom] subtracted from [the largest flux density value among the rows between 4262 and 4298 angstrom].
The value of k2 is -0.39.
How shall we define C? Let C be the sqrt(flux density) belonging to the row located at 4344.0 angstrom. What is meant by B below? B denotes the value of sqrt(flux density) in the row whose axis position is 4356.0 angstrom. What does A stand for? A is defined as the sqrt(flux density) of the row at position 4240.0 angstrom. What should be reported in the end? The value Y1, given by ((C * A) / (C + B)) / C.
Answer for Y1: 0.51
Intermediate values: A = 3.74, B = 3.77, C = 3.63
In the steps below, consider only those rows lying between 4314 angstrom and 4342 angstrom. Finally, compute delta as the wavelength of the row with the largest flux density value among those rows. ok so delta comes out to 4332.0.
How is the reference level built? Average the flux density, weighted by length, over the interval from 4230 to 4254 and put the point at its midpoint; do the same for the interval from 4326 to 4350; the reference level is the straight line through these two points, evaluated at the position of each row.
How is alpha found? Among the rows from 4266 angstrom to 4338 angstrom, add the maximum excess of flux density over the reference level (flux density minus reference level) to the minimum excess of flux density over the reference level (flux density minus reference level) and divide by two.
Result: -0.9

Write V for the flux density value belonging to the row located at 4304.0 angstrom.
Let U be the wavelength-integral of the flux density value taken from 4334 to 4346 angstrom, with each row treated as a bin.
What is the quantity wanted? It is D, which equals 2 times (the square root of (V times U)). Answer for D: 84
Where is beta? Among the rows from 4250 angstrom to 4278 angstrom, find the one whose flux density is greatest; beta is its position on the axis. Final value 4264.0 angstrom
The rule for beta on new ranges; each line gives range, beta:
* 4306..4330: 4320.0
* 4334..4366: 4364.0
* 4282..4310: 4284.0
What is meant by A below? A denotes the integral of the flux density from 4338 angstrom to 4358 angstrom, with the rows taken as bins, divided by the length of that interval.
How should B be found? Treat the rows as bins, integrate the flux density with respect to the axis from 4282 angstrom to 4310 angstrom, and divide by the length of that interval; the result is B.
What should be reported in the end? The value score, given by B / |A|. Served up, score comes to 0.90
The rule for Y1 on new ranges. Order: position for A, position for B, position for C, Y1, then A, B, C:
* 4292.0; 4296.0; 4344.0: 0.49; 3.54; 3.55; 3.63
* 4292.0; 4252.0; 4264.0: 0.48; 3.54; 3.51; 3.83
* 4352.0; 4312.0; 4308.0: 0.58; 3.77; 3.38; 3.15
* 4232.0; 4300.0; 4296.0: 0.53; 3.65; 3.40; 3.55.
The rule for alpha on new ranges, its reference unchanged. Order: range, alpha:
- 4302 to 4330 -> -1.0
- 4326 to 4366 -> 0.6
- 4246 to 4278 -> 0.0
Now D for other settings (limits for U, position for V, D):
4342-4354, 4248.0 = 89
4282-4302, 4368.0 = 124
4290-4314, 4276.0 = 119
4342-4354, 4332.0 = 101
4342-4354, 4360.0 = 101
